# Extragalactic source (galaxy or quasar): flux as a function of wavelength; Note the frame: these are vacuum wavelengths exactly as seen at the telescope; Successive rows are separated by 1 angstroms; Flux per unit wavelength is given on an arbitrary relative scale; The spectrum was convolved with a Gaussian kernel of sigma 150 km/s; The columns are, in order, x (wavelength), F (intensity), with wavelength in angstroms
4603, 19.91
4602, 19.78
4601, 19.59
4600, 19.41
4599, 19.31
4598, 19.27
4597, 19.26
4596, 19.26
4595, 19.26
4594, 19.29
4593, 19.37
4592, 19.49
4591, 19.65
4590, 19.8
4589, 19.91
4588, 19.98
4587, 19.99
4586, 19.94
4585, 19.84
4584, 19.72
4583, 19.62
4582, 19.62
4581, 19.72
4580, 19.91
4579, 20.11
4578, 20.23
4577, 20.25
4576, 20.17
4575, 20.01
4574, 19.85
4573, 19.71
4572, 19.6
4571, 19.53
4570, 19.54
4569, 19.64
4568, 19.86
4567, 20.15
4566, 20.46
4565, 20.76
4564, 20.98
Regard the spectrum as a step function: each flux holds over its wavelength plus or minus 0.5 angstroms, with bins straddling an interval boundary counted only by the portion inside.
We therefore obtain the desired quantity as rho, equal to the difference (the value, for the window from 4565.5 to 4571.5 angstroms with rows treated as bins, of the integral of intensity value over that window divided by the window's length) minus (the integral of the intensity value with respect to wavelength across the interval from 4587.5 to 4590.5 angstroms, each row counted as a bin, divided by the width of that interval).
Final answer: -0.03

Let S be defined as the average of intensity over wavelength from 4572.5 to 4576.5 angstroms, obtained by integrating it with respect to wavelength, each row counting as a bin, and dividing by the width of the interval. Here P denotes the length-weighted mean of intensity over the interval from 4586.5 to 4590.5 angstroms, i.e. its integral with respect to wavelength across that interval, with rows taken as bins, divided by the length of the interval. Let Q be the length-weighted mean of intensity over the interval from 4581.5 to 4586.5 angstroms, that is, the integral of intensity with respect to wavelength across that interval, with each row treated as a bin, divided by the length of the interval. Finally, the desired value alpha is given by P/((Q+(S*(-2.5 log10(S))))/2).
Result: -0.88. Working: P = 19.9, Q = 19.7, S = 19.9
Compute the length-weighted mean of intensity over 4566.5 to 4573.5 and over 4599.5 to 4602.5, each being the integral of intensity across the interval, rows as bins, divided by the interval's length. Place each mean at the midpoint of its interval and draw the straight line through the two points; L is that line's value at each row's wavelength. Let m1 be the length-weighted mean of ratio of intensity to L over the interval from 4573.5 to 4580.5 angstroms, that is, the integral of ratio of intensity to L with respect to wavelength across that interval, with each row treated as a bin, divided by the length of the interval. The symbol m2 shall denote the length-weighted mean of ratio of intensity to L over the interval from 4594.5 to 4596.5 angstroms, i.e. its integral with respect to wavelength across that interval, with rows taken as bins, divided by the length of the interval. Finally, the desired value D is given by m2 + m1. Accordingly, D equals 2.001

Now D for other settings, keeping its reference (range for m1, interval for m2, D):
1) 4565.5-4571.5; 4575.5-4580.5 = 2.030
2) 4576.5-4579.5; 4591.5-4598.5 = 2.010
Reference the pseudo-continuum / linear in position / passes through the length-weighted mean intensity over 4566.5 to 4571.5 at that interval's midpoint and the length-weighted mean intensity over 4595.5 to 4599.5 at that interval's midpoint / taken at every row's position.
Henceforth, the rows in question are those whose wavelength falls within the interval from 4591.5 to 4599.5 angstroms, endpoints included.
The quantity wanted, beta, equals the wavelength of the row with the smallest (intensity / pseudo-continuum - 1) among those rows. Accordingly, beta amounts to 4595 angstroms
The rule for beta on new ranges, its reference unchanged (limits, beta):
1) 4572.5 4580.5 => 4573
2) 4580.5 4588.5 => 4582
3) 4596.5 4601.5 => 4597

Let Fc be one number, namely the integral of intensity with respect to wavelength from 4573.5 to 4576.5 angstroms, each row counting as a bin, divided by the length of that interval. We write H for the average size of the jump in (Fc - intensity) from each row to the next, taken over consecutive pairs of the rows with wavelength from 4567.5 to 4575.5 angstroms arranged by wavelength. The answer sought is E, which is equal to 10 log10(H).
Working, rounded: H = 0.12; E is -9.4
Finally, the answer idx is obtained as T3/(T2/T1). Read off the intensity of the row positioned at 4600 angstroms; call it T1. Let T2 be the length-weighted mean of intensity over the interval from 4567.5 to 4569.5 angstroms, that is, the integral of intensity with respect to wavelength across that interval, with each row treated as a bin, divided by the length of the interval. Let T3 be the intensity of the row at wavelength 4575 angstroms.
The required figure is 19.7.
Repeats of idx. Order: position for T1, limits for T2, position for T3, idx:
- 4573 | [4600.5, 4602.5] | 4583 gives 19.6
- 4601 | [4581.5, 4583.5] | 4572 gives 19.6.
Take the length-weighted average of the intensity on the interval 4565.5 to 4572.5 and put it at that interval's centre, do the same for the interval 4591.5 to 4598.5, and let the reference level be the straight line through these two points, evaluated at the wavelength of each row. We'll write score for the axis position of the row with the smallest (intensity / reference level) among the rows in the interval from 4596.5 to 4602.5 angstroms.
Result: 4597 angstroms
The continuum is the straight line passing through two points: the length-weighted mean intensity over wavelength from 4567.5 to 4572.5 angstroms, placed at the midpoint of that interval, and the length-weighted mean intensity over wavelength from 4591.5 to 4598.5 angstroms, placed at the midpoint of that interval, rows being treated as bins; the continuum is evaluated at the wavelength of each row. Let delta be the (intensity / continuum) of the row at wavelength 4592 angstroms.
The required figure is 1.01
